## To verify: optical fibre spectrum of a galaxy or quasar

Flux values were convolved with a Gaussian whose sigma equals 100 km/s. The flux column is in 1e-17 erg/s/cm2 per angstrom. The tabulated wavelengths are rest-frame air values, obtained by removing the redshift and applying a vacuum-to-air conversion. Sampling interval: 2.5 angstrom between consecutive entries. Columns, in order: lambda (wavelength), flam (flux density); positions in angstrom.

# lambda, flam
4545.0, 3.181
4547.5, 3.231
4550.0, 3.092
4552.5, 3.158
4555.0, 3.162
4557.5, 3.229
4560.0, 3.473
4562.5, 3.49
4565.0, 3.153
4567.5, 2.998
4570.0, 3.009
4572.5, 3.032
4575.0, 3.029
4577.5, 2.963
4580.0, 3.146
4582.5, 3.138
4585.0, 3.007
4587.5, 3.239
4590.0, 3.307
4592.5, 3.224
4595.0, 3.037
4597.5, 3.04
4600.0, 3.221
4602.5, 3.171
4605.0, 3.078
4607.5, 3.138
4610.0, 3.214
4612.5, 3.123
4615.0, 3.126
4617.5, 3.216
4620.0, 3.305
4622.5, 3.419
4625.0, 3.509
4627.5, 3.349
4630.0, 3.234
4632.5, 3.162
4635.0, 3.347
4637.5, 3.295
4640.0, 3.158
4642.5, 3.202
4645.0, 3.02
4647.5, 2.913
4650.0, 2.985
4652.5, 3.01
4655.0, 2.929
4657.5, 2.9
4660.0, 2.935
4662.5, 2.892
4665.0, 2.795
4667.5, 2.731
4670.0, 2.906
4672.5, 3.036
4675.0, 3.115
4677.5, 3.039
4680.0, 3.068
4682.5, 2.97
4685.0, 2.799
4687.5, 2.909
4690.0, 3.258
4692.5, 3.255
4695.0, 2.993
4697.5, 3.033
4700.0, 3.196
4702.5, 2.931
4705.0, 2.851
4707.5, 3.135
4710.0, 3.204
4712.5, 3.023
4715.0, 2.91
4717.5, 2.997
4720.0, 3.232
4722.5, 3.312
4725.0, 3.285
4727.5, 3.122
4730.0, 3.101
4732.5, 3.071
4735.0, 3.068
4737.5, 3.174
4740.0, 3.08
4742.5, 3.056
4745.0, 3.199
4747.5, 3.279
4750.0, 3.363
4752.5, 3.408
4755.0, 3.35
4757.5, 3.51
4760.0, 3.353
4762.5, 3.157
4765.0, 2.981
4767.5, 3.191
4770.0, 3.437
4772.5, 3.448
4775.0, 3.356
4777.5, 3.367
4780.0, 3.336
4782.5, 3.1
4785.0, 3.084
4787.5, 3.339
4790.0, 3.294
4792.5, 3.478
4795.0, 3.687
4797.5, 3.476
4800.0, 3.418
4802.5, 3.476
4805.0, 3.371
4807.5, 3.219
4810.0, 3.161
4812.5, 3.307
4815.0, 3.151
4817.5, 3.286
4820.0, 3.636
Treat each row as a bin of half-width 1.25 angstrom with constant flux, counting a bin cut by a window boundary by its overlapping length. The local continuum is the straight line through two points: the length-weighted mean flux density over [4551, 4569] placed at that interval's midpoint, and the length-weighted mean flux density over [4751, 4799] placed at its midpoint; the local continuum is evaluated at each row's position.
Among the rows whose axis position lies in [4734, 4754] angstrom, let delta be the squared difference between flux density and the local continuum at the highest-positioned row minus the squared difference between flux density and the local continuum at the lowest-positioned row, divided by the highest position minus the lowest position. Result -0.0031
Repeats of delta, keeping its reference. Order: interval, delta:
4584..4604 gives -0.0028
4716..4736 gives -0.0020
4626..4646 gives 0.0032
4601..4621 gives -0.0003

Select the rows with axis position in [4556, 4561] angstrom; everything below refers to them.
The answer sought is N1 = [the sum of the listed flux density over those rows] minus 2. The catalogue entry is 4.7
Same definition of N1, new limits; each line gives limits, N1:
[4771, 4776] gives 4.8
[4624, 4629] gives 4.9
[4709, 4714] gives 4.2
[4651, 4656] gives 3.9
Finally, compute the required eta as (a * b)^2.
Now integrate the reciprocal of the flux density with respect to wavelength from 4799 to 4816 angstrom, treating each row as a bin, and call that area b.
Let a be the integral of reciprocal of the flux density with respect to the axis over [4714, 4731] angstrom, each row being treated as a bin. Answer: 782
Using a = 5.42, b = 5.16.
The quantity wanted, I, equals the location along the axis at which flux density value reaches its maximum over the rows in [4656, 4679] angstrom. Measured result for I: 4675.0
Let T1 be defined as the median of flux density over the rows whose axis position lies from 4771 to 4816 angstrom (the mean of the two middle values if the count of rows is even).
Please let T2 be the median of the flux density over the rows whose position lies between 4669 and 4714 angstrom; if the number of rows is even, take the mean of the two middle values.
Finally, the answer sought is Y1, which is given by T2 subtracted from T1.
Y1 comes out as 0.31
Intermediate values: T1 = 3.35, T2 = 3.03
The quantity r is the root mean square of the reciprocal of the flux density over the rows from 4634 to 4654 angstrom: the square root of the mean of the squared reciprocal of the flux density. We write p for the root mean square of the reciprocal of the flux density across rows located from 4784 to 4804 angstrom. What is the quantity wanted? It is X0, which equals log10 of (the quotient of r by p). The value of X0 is 0.04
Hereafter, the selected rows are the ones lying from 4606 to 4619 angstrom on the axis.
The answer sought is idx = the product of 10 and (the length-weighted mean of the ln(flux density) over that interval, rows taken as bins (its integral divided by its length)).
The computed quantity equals 11.5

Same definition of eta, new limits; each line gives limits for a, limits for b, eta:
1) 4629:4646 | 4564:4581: 880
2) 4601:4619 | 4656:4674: 1267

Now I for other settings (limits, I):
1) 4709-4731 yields 4722.5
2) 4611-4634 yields 4625.0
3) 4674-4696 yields 4690.0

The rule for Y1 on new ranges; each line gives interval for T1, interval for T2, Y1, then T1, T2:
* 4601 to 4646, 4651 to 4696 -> 0.26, 3.21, 2.95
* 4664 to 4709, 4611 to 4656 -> -0.17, 3.01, 3.18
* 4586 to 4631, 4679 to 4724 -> 0.19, 3.22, 3.03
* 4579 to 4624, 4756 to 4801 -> -0.20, 3.16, 3.35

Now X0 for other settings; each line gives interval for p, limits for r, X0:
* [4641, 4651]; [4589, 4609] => -0.02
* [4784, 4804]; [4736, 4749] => 0.03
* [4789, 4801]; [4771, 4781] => 0.01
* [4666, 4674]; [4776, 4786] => -0.05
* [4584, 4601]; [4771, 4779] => -0.03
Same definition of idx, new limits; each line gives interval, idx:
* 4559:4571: 11.7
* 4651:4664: 10.8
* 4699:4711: 11.2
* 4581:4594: 11.6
